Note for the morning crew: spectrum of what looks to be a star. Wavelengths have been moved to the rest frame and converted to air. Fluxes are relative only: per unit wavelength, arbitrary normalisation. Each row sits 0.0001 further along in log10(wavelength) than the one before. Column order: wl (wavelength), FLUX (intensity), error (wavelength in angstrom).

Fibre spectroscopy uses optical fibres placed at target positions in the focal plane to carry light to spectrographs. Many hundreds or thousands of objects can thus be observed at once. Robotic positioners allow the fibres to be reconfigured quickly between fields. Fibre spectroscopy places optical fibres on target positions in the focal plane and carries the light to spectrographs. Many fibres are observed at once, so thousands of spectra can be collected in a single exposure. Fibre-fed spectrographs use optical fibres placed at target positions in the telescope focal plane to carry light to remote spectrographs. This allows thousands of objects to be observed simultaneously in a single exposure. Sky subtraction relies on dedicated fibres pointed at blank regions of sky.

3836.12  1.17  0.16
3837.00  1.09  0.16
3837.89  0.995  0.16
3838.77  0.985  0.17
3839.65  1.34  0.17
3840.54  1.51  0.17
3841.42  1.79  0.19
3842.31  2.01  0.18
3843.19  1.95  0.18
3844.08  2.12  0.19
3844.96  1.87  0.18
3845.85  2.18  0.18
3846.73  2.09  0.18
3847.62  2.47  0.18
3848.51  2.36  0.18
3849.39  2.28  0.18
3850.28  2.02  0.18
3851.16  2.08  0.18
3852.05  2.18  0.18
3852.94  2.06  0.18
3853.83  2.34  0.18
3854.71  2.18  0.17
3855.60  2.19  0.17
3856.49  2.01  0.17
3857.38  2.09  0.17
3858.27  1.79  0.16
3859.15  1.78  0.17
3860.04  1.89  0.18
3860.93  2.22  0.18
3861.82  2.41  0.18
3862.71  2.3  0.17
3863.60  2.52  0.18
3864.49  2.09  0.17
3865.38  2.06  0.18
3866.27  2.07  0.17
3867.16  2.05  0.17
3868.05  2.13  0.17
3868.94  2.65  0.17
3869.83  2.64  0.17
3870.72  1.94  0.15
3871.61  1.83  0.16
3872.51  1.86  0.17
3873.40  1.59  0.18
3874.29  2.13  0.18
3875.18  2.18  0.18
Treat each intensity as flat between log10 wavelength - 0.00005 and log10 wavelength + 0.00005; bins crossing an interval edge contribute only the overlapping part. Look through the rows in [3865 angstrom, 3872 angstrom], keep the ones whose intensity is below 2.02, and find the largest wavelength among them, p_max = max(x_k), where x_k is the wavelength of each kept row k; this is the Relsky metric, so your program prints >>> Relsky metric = 3871.61 angstrom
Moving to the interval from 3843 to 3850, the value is 3844.96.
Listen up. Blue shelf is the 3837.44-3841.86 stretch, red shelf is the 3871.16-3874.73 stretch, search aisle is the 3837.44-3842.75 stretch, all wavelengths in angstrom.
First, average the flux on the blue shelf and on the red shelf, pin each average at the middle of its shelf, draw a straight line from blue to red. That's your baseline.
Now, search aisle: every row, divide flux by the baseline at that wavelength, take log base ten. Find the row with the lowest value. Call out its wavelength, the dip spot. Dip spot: 3838.77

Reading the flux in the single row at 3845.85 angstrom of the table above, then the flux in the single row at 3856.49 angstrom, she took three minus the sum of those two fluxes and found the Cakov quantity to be -1.2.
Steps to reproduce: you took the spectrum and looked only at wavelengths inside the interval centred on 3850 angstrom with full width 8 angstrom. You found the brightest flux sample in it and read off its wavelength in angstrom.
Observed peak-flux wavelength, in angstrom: 3847.62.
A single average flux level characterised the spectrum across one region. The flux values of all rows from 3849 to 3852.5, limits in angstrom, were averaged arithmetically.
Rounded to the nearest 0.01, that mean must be 2.14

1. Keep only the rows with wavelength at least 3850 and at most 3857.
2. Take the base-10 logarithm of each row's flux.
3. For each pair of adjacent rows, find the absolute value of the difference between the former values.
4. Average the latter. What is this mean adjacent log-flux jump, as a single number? 0.026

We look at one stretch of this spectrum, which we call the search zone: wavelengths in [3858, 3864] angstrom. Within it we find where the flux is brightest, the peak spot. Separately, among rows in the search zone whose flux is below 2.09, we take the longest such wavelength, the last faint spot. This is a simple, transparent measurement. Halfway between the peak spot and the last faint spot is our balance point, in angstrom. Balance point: 3861.8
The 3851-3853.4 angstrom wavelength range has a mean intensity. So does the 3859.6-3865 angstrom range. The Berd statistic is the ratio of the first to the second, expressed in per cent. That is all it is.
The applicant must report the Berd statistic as 94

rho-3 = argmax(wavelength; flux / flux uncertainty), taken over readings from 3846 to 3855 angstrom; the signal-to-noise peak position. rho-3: 3847.62 angstrom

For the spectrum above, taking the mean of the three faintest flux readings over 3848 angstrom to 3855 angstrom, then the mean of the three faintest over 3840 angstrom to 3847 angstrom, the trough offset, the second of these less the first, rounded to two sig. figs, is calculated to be -0.33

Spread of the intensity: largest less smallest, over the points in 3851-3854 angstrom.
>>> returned 0.28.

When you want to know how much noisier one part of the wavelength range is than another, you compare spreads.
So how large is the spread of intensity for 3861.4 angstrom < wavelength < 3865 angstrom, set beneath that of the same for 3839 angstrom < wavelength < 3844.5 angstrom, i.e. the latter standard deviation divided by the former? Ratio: 1.7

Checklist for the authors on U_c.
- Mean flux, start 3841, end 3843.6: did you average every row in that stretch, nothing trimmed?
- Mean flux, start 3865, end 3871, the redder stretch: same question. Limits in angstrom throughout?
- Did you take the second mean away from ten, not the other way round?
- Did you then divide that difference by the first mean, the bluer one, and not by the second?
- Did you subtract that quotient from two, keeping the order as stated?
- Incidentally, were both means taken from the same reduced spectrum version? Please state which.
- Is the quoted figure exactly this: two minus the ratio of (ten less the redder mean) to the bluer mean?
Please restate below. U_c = -2.1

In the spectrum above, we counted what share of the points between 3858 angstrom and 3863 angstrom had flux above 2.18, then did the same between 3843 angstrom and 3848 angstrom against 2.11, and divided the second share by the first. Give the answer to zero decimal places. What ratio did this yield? 1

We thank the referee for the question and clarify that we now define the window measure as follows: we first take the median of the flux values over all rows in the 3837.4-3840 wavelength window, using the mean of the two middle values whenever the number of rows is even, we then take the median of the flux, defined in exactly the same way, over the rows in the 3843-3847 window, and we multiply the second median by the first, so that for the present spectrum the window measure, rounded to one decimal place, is 2.1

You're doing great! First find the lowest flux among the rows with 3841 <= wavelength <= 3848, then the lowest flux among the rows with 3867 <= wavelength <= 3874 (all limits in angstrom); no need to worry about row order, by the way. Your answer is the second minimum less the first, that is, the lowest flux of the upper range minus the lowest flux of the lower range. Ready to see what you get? -0.20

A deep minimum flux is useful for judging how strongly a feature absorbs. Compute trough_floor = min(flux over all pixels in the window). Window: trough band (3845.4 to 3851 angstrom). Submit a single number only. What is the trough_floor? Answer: 2.02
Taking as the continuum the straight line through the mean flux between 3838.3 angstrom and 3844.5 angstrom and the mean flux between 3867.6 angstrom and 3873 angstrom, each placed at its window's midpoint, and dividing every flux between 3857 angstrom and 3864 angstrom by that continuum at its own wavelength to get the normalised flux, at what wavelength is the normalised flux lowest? 3859.15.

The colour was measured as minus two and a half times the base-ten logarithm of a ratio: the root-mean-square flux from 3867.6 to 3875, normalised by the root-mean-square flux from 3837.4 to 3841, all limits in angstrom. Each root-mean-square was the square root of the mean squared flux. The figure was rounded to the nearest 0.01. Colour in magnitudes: -0.60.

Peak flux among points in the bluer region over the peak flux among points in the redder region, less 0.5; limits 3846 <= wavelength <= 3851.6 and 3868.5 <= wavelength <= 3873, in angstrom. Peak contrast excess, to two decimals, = 0.43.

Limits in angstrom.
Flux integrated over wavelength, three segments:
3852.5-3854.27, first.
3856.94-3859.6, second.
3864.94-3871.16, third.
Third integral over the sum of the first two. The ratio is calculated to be 1.5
